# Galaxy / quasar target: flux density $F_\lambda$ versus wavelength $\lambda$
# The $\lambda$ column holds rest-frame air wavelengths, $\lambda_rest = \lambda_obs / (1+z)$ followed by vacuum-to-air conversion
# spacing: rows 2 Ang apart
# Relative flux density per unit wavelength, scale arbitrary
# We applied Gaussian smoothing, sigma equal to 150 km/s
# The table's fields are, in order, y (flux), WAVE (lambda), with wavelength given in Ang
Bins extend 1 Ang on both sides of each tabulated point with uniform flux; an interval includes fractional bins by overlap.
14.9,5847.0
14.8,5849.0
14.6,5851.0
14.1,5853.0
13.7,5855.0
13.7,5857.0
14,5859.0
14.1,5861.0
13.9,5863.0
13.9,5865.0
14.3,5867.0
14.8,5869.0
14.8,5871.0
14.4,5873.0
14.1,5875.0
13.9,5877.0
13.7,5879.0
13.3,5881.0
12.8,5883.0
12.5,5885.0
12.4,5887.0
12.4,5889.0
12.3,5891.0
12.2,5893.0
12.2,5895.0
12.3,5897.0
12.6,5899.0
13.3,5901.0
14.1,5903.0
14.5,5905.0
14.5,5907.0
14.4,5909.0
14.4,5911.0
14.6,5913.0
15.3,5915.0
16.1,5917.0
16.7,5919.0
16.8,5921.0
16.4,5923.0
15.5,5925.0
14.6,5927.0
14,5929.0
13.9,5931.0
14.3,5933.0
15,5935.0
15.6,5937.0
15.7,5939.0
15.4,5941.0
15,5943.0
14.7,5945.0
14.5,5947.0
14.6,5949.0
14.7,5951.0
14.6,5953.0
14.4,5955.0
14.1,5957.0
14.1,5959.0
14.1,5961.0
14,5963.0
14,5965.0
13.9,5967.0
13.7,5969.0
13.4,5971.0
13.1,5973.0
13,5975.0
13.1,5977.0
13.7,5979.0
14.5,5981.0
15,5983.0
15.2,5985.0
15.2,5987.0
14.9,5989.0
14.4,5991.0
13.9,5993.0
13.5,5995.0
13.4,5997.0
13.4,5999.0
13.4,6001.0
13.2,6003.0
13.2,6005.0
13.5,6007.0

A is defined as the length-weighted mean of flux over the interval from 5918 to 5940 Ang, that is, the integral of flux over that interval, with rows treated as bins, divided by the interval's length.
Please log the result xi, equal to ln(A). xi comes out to 2.73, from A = 15.3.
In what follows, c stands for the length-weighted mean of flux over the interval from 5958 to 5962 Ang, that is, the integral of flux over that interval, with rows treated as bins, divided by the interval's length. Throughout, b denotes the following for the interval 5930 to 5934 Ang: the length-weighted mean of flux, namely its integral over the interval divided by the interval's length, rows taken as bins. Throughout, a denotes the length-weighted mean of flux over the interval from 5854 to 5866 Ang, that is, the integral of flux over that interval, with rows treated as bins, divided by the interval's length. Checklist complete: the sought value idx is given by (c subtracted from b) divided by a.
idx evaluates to 0.000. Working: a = 13.9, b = 14.1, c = 14.1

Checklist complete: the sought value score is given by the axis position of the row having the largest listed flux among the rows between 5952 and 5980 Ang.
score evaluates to 5953.0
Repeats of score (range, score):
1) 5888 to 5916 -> 5915.0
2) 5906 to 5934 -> 5921.0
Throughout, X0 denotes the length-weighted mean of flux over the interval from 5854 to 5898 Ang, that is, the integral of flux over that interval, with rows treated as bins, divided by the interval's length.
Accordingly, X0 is 13.4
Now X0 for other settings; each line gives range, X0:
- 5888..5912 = 13.3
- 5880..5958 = 14.3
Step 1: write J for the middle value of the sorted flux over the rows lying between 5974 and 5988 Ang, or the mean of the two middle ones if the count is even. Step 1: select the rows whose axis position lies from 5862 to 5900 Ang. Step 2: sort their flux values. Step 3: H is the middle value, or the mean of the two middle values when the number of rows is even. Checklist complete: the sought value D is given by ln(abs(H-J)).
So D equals 0.18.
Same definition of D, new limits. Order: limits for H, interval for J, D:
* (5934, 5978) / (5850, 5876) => -1.90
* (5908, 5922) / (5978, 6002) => 0.14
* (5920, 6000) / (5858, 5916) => -0.69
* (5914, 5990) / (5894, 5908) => 0.26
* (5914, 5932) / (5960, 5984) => 0.53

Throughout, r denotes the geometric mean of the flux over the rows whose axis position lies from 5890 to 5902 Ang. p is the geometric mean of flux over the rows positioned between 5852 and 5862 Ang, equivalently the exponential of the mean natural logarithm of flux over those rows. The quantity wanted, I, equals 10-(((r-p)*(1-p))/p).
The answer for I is 8.7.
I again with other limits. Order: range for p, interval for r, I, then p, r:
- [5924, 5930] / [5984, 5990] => 10.4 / 14.7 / 15.1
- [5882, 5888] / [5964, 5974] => 11.0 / 12.6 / 13.6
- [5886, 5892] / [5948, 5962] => 11.8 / 12.4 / 14.4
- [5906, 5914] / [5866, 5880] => 9.8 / 14.5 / 14.3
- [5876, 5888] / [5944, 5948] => 11.4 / 13.1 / 14.6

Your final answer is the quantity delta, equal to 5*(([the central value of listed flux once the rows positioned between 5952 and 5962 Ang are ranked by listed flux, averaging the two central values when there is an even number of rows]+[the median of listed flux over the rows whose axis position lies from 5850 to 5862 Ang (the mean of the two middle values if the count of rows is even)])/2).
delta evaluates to 70.4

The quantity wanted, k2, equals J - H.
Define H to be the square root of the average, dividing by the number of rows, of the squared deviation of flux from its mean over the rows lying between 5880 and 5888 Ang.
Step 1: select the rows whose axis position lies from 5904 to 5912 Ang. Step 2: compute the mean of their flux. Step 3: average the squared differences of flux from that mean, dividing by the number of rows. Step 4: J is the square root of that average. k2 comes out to -0.3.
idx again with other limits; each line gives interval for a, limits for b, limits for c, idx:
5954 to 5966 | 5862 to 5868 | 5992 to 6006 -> 0.043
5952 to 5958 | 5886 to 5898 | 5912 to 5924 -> -0.256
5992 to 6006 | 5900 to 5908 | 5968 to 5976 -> 0.060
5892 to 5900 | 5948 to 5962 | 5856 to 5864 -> 0.036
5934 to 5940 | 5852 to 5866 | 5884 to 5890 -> 0.096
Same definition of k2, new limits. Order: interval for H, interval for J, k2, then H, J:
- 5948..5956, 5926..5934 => 0.2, 0.11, 0.27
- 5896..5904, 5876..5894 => -0.1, 0.69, 0.60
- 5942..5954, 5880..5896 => 0.2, 0.16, 0.35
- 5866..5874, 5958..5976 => 0.2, 0.23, 0.41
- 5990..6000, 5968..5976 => -0.1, 0.39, 0.27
